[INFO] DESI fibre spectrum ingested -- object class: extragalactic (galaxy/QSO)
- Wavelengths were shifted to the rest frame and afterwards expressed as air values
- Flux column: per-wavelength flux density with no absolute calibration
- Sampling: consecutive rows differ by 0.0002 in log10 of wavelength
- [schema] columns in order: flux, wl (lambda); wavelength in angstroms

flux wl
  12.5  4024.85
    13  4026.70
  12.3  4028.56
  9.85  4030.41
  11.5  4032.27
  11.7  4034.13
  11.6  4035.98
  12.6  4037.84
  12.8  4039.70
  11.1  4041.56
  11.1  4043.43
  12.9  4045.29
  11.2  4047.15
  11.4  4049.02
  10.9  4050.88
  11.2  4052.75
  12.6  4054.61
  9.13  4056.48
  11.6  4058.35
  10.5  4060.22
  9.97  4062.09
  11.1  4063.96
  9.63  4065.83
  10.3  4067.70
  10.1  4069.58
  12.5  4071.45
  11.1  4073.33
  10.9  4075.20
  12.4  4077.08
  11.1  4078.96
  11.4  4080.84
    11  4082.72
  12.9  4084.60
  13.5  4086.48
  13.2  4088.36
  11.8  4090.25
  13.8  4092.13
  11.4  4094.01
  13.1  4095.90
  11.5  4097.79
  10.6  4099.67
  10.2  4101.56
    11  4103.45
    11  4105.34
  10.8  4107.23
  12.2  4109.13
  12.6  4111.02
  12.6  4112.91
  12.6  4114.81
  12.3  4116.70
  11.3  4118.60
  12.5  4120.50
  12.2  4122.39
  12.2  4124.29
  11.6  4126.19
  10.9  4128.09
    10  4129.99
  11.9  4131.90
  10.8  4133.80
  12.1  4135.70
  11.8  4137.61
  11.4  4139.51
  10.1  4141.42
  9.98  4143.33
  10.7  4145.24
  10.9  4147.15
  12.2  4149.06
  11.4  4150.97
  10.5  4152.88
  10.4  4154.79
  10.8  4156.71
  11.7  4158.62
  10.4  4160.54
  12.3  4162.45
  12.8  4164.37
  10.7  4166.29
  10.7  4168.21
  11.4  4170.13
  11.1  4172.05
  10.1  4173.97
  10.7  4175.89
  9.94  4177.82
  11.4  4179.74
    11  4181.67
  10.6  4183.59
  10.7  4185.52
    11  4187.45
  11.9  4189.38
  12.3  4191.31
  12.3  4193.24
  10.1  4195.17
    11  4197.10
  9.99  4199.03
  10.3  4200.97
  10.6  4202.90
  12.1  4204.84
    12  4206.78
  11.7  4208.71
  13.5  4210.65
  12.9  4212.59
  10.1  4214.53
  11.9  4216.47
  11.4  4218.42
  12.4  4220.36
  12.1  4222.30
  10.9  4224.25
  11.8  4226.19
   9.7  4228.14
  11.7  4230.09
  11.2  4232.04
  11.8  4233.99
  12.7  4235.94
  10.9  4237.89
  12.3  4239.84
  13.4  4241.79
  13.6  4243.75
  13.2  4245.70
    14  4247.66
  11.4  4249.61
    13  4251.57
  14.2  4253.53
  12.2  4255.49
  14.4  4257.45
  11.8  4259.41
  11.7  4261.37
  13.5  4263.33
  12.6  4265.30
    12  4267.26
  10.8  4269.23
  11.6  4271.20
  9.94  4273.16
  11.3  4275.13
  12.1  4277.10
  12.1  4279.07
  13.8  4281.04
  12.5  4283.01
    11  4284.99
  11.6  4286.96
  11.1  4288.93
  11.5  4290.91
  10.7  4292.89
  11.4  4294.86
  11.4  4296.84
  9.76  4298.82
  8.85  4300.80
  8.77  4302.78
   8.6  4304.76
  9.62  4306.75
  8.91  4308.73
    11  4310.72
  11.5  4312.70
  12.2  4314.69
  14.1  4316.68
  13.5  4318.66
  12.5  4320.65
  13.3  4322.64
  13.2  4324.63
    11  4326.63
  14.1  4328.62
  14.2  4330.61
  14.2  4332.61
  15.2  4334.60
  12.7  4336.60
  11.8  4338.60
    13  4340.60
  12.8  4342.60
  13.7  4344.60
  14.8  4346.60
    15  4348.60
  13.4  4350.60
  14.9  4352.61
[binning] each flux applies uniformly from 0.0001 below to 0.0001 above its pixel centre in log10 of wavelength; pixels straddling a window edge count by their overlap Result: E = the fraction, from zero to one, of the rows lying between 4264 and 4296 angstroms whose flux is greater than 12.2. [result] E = 0.19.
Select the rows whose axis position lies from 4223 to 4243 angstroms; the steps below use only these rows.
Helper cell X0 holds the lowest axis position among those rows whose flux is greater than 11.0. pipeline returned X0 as 4226.19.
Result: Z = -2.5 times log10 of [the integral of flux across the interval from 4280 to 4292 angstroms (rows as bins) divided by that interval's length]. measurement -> -2.69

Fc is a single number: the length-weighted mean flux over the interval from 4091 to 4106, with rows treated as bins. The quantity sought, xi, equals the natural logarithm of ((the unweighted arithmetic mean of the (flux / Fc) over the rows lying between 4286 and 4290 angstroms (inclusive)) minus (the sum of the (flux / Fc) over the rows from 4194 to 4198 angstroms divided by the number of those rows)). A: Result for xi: -2.7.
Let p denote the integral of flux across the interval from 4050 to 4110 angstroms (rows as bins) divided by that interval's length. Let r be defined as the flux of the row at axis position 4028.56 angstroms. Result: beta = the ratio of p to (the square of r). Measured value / 0.075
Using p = 11.4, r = 12.3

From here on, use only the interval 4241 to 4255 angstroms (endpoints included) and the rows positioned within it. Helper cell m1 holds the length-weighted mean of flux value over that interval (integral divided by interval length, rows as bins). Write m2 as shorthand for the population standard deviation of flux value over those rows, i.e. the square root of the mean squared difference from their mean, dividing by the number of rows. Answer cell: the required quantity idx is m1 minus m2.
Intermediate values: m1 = 13.2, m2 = 0.9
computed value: 12.4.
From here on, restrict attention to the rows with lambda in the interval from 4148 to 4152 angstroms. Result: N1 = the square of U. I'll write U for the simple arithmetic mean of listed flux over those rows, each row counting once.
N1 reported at 139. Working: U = 11.8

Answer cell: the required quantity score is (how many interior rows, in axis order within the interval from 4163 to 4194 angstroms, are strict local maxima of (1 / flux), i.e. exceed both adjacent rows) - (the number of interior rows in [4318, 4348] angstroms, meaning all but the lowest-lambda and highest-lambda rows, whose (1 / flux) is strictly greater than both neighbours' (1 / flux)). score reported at -1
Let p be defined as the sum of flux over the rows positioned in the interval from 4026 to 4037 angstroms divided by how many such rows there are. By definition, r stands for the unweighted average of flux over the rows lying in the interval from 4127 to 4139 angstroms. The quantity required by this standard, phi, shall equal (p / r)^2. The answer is 1.1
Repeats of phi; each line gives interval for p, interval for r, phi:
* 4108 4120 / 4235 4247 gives 0.9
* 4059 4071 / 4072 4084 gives 0.8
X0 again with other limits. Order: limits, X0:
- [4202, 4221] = 4204.84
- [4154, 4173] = 4158.62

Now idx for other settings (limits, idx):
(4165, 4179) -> 10.3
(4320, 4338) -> 12.2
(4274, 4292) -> 11.0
